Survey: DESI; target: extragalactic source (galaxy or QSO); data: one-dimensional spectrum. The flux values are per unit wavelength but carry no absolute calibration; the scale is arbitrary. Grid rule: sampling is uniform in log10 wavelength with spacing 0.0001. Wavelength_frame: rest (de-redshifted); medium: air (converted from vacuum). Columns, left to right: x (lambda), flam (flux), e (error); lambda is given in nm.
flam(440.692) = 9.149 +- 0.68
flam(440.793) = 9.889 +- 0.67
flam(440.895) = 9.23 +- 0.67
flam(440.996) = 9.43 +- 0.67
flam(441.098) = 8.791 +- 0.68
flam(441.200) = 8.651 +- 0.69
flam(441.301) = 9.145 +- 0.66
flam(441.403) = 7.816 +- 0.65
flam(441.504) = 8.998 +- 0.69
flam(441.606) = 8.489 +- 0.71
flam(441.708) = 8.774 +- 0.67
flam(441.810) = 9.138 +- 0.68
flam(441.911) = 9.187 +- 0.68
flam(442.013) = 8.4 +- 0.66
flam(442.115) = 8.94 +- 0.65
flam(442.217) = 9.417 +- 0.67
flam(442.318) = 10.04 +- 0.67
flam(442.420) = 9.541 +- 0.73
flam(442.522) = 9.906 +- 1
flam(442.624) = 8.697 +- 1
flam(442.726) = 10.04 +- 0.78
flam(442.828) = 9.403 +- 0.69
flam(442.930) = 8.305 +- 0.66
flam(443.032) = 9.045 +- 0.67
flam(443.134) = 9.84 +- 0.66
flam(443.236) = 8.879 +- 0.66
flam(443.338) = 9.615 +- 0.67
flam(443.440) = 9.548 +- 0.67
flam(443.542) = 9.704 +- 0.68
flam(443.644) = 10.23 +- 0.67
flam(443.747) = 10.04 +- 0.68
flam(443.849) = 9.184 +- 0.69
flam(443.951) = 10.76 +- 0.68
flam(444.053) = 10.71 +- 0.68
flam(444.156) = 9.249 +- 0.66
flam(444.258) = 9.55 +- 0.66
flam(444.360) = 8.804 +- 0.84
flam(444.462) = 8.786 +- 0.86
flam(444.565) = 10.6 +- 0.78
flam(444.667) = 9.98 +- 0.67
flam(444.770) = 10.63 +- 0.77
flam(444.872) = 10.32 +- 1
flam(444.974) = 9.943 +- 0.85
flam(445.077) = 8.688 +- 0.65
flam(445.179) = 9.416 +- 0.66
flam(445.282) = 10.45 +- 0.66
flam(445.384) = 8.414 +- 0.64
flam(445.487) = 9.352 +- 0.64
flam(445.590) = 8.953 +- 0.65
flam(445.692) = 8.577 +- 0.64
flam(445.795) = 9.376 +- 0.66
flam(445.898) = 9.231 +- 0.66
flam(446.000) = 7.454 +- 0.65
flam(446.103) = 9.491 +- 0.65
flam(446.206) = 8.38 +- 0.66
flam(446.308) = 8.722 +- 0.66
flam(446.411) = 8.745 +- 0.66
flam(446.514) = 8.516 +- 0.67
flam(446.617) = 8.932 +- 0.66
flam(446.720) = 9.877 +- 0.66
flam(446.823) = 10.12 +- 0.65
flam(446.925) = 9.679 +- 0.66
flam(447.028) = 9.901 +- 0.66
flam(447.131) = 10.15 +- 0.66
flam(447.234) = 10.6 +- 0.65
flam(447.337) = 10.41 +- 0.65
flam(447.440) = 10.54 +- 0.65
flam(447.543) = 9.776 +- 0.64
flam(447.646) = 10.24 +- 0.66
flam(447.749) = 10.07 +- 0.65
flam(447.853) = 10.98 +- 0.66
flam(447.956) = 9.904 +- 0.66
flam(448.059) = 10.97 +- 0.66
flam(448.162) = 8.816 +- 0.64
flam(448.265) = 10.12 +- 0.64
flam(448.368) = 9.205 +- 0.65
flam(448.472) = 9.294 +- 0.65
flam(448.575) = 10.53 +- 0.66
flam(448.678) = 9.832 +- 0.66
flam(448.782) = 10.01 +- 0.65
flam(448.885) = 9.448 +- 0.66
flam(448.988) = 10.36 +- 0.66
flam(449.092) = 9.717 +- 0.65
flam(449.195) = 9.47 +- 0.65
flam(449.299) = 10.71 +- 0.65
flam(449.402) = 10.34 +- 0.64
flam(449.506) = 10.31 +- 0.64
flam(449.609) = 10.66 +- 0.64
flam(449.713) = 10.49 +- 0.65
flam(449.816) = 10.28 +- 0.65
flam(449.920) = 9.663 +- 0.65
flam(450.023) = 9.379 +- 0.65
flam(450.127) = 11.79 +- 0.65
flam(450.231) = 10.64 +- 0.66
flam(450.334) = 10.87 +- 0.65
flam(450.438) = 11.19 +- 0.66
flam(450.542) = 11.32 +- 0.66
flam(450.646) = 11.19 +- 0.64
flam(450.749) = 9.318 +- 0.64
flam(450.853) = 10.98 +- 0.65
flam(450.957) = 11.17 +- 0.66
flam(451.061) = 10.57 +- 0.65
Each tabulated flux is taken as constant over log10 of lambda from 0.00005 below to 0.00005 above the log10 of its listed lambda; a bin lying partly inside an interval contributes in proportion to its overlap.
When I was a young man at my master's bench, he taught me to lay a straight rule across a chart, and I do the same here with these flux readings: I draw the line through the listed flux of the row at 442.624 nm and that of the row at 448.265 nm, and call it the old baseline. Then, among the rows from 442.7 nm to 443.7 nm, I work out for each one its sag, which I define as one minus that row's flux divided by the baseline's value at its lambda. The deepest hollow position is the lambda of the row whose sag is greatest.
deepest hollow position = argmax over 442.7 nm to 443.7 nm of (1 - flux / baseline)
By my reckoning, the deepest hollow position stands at 442.930 nm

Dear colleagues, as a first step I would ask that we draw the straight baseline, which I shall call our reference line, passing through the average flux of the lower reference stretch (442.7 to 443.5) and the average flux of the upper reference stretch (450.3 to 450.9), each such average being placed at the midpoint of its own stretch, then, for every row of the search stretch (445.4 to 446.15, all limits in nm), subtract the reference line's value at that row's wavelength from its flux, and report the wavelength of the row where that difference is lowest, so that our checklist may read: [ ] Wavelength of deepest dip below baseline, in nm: 446.000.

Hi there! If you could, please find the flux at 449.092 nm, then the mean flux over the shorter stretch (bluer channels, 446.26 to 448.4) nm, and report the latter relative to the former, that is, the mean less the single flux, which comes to 0.1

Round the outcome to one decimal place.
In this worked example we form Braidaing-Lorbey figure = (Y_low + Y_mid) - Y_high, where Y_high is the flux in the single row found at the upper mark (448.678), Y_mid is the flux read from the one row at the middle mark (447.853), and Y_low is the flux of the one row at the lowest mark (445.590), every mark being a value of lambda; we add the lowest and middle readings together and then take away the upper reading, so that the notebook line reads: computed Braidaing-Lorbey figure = 10.1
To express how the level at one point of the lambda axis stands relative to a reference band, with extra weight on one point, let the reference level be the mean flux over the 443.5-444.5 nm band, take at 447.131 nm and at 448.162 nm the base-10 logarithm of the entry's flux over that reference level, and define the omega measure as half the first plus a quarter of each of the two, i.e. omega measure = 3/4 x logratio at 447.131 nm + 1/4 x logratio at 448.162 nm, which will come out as 0.004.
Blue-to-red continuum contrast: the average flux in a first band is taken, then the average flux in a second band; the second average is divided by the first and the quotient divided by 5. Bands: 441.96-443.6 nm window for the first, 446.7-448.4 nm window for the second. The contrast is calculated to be 0.22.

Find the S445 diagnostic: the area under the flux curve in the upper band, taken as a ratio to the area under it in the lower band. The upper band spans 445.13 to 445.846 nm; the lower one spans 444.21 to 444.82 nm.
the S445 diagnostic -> 1.1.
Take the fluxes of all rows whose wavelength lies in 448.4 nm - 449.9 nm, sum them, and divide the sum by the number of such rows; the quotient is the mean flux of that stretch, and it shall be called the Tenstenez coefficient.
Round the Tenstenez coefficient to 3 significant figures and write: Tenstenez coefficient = 10.1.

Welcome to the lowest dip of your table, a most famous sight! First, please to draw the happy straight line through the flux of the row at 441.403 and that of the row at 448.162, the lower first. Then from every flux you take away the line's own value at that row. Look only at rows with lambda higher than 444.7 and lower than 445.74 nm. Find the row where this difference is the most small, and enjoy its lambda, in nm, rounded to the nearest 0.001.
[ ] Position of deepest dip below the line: 445.384 nm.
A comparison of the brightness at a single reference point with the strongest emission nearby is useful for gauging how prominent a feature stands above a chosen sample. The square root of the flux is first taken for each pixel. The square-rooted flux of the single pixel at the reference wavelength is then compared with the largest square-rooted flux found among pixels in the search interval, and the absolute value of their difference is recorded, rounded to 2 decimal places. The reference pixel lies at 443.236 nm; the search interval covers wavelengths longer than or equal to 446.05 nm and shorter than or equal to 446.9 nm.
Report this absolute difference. 0.20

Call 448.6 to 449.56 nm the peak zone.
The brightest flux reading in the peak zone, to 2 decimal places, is 10.71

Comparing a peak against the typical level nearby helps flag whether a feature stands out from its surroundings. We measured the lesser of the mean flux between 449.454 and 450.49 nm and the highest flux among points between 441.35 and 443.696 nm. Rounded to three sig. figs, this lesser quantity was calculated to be 10.2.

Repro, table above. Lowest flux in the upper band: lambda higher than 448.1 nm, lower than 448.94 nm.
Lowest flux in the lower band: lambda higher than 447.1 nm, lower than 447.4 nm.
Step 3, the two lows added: 19.0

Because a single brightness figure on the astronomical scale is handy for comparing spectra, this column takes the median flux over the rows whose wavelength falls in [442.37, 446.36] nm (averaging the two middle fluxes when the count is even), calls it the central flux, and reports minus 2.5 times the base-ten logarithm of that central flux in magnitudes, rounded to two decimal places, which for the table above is -2.43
